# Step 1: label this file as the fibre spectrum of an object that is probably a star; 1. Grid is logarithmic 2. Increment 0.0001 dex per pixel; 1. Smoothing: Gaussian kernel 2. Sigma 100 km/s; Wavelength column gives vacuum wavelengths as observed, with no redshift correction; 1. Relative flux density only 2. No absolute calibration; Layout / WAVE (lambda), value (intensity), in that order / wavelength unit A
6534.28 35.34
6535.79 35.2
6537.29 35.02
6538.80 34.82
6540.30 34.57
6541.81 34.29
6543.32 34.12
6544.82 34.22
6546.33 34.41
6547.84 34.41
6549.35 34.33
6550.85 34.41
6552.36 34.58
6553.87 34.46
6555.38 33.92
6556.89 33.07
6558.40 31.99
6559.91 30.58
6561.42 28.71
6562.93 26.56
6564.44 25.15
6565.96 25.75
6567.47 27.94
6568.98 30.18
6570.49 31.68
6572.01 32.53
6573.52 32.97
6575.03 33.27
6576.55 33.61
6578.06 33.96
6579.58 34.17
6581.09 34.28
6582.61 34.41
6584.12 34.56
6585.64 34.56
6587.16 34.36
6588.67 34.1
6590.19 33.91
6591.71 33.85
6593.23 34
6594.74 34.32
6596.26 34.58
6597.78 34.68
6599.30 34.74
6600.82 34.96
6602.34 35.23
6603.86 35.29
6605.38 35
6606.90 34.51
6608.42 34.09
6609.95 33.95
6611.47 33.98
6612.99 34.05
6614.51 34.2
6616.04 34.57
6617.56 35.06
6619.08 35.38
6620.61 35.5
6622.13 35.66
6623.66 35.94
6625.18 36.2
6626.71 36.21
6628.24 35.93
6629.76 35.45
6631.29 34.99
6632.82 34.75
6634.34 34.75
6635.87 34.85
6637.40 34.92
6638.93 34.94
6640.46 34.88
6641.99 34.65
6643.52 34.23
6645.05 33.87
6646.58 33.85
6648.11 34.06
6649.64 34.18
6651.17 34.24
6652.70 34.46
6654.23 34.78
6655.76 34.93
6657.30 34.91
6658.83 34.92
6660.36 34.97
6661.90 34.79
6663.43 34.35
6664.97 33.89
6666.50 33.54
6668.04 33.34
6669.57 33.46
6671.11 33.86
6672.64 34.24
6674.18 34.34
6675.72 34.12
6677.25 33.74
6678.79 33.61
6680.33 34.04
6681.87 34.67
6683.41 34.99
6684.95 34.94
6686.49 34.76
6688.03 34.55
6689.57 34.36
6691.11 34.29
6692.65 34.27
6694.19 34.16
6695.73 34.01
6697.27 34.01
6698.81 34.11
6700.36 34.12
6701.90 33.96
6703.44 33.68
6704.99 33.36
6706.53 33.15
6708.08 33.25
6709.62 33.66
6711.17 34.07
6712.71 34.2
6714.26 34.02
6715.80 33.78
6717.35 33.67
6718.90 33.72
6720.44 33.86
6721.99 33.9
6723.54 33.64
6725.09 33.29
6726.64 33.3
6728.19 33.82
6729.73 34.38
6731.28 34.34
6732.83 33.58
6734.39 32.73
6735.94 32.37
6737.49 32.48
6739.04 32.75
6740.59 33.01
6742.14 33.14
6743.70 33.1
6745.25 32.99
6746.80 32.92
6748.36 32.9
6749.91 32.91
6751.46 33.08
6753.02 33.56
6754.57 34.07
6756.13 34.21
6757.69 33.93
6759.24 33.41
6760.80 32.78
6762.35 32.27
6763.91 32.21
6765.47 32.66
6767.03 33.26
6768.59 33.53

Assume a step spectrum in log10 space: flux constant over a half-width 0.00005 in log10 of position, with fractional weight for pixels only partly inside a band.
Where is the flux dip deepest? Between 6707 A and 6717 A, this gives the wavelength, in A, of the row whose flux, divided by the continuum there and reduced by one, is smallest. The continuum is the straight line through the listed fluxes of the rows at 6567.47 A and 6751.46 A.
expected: 6708.08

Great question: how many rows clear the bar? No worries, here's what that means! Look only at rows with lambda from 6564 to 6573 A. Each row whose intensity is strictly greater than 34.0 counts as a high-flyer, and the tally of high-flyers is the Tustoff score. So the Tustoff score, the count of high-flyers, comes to 0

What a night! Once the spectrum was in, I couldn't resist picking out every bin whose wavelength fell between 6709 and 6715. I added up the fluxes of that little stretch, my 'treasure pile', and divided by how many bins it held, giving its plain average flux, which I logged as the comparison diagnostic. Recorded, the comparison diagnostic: 34.0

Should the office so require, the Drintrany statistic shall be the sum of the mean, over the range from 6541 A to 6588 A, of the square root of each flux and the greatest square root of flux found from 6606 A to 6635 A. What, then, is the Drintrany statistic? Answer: 11.71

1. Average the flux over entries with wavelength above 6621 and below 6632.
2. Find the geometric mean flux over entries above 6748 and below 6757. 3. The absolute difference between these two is 2.3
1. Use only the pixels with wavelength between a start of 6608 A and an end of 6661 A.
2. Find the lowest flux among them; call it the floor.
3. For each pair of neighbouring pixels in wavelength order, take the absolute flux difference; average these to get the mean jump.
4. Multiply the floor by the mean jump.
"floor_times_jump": 6.3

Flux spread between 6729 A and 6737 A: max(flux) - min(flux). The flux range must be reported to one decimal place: 2.0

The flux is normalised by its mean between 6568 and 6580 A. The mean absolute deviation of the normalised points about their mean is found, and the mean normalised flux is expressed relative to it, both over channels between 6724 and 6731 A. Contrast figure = 84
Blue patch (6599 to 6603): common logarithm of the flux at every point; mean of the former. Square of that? 2.38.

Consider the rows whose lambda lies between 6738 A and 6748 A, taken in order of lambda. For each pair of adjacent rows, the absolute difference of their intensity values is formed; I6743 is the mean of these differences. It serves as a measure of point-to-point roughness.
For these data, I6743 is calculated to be 0.122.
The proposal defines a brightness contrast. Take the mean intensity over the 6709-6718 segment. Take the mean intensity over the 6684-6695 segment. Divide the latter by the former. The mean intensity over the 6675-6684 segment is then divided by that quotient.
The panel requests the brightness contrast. 33.6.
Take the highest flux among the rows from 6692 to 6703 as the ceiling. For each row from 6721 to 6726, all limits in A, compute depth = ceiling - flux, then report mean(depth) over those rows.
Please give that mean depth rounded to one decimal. 0.7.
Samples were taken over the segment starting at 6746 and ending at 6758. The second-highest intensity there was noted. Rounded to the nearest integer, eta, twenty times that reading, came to 681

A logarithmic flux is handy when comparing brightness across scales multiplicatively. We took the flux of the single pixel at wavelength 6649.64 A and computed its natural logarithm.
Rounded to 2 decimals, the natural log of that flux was 3.53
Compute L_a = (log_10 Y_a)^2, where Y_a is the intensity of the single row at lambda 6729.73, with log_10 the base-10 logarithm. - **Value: 2.360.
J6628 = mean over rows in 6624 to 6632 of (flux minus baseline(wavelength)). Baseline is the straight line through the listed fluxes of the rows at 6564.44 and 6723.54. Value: 7.2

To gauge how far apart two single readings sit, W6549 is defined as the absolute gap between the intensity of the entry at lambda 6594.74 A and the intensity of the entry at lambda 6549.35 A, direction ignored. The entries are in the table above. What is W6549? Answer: 0.0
